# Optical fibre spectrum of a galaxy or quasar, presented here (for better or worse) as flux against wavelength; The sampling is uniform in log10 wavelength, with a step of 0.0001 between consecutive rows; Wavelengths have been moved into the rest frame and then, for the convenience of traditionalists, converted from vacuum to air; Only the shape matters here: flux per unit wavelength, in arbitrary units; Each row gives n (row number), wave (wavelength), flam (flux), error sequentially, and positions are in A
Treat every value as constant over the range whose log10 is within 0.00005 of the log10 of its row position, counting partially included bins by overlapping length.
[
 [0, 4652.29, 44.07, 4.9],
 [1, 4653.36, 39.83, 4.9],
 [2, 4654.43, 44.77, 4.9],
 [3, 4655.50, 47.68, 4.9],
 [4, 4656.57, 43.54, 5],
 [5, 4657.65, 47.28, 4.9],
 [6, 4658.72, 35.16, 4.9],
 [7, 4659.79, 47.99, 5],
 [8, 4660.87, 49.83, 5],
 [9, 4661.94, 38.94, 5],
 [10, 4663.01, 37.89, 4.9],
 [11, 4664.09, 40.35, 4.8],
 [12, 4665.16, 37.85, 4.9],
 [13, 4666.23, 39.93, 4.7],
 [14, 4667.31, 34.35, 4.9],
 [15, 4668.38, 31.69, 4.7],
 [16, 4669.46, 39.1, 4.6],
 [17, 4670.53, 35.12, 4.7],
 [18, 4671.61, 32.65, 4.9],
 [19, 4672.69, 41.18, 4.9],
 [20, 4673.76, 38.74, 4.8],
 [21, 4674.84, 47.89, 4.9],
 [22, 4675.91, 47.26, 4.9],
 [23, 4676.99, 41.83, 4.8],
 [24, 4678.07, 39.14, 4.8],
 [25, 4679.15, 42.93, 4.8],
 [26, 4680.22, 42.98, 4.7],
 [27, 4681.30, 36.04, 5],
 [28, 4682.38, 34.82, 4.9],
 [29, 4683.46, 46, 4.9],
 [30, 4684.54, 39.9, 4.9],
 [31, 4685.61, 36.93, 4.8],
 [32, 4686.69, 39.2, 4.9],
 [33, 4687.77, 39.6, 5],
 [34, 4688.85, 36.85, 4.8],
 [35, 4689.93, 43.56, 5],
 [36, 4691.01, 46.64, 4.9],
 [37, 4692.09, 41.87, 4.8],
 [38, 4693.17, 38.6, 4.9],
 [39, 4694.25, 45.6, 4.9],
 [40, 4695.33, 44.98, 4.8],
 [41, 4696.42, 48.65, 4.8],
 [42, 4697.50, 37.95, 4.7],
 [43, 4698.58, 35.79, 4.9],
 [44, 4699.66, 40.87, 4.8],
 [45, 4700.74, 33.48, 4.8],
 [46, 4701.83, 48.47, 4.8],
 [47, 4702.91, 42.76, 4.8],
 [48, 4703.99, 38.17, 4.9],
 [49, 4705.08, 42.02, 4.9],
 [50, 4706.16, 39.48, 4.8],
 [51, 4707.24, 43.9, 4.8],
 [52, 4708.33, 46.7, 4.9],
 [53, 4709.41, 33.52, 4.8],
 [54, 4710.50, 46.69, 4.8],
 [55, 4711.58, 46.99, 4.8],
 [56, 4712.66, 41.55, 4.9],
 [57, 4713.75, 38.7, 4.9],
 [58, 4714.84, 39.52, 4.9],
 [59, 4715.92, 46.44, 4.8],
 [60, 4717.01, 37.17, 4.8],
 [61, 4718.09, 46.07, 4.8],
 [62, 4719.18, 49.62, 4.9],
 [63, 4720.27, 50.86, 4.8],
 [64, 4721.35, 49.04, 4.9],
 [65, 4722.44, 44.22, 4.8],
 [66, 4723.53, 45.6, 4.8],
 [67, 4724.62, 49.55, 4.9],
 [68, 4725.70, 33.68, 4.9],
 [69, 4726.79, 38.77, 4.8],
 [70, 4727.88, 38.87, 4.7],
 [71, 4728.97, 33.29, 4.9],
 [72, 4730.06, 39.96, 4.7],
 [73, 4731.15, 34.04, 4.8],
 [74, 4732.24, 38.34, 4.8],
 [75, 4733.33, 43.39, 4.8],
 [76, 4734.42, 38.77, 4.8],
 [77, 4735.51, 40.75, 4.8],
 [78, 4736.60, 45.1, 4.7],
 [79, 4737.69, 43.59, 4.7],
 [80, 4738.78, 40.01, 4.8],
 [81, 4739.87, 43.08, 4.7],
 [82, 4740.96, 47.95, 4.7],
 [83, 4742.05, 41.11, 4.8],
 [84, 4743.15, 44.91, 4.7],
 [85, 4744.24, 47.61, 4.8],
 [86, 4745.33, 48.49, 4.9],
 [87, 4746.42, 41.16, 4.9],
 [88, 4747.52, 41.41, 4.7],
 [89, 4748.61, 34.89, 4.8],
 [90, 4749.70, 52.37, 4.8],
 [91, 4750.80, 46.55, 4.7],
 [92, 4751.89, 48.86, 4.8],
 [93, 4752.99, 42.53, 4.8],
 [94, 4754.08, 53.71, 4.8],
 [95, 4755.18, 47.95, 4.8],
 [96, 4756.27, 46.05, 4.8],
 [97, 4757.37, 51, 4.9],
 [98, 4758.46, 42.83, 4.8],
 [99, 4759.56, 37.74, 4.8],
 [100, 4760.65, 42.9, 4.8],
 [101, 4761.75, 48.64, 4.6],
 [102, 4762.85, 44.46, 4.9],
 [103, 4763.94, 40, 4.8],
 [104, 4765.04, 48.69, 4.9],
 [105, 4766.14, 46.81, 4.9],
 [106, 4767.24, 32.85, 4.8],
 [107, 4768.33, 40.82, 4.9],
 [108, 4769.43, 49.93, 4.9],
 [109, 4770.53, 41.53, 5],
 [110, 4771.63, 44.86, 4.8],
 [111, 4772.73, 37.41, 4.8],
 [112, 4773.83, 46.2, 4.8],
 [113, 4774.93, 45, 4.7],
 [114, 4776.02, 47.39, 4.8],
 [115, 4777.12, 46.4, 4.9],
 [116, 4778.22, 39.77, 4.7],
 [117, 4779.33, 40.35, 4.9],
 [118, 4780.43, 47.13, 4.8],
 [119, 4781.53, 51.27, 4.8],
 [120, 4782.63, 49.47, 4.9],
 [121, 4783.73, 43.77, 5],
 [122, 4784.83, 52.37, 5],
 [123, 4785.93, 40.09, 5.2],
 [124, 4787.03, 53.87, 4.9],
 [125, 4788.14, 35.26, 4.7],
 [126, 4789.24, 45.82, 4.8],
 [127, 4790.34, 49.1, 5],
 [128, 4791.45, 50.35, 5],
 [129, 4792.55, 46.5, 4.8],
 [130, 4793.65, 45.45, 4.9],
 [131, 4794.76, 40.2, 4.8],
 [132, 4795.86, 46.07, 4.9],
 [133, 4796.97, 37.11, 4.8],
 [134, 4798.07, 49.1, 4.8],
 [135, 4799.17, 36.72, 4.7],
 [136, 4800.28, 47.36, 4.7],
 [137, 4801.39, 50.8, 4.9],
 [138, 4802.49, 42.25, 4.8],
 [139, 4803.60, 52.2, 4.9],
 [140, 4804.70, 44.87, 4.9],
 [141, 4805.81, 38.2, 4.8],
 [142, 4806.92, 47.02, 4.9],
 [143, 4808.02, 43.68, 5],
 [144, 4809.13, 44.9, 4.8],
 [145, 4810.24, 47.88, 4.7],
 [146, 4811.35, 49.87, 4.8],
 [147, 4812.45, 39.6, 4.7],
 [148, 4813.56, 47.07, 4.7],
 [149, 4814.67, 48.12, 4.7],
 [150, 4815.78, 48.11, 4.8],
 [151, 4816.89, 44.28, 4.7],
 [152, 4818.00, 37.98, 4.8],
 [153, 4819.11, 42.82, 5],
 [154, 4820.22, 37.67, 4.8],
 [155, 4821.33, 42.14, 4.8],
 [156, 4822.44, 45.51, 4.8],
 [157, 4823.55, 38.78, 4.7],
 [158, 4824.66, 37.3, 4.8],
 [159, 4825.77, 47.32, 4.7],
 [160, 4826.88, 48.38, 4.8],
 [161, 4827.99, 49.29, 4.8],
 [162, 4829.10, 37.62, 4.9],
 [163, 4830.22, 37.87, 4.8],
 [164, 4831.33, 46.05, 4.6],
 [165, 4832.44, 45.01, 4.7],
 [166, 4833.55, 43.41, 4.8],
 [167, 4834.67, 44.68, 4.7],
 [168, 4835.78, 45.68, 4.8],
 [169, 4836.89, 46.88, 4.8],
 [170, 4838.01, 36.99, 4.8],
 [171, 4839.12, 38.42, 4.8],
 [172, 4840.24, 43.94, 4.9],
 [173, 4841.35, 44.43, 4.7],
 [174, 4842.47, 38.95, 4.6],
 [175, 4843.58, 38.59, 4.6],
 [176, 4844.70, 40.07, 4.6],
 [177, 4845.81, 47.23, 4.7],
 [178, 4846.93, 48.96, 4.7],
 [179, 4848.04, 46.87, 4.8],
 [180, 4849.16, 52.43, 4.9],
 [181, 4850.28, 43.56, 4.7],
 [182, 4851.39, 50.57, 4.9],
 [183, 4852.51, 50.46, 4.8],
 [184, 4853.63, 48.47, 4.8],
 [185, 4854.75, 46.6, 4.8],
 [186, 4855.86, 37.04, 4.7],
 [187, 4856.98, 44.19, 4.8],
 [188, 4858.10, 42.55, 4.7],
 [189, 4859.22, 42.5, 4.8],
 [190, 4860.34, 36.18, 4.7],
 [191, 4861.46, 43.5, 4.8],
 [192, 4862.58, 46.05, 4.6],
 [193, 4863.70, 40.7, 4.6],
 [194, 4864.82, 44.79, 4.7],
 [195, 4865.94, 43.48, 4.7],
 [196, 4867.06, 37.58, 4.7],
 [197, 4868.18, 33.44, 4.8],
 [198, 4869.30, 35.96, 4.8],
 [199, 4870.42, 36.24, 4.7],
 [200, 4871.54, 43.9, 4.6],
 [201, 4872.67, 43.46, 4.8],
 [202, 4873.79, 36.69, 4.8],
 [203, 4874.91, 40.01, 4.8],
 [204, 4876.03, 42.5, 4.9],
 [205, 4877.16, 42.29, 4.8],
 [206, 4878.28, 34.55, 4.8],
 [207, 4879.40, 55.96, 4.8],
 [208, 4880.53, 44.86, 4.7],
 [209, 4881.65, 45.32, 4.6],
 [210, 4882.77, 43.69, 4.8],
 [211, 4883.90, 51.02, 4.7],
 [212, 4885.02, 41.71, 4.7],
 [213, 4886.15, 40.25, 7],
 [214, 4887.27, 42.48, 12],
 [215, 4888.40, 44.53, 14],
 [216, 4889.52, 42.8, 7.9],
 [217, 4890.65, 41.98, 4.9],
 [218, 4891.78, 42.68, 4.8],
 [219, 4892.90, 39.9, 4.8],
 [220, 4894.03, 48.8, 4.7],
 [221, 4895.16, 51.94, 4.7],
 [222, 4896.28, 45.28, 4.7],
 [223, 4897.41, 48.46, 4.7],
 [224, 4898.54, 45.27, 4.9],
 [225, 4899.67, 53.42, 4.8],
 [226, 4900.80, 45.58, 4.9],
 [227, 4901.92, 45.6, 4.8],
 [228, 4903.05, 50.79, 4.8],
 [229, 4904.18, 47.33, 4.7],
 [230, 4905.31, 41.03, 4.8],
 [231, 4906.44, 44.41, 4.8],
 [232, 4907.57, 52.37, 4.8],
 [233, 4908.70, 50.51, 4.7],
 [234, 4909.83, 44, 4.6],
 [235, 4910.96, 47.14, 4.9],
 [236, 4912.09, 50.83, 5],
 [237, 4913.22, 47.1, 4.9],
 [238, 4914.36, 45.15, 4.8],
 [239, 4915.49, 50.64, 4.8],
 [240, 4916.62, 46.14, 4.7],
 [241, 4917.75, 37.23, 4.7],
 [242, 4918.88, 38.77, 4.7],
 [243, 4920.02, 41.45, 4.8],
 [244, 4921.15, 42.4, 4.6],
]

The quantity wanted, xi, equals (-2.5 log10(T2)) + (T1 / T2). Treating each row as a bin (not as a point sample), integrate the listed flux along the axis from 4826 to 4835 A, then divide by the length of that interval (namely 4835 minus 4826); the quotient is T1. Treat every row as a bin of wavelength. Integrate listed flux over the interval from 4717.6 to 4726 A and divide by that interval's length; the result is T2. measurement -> -3.22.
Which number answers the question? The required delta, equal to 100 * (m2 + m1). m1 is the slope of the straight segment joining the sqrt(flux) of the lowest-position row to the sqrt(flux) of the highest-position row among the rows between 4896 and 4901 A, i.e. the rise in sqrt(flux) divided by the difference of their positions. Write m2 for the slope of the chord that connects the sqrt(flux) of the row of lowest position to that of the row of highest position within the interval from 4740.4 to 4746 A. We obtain 1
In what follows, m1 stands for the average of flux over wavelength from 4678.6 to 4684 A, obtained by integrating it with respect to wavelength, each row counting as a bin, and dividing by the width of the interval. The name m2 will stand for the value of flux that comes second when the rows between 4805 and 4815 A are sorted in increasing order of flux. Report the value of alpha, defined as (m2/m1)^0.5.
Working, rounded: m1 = 40.5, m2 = 39.6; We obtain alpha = 0.99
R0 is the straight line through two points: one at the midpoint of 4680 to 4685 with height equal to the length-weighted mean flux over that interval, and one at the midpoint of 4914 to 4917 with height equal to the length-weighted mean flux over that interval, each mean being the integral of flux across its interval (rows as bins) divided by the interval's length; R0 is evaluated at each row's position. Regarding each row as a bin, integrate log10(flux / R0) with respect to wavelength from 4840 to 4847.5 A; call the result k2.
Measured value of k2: -0.16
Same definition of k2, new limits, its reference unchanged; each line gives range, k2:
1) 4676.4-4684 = 0.06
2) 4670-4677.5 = 0.08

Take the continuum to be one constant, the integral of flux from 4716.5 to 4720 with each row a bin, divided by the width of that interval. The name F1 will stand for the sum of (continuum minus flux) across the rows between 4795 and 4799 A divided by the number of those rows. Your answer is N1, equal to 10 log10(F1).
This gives -1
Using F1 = 0.8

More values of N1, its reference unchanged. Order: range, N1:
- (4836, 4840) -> 6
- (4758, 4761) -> 6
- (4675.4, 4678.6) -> 3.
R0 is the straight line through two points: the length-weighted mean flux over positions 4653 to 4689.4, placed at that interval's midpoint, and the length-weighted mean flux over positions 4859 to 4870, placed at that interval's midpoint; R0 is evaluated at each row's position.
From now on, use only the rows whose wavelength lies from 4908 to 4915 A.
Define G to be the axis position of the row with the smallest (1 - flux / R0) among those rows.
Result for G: 4912.09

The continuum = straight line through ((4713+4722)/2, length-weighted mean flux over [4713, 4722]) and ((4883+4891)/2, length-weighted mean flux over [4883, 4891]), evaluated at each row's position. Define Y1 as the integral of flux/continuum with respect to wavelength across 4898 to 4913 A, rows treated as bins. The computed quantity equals 16.4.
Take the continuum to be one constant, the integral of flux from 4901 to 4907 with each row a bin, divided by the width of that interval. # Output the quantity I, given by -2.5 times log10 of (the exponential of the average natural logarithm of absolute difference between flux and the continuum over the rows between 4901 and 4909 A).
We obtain -0.9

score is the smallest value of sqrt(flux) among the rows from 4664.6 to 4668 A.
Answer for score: 5.9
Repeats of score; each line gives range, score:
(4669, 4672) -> 5.7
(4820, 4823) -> 6.1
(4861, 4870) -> 5.8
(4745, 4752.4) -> 5.9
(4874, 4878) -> 6.3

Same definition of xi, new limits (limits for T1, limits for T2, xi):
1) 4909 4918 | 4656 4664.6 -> -2.98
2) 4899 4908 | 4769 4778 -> -3.06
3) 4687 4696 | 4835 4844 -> -3.05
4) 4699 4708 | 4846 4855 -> -3.36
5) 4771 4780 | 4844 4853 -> -3.27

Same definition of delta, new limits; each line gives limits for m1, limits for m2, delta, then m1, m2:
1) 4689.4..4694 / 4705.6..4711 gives 1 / -0.12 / 0.13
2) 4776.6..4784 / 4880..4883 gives -7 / -0.03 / -0.04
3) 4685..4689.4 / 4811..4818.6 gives -14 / 0.00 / -0.14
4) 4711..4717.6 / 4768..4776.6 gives -8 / -0.14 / 0.06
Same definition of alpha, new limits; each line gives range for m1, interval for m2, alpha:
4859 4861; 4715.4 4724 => 1.07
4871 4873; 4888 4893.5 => 0.98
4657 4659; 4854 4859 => 1.01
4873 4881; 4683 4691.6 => 0.93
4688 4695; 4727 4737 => 0.90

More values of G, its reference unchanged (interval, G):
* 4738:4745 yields 4740.96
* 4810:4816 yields 4811.35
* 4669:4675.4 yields 4674.84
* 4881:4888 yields 4883.90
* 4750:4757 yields 4754.08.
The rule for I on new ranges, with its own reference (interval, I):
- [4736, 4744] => -0.9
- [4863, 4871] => -1.8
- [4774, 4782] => -0.8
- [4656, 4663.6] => -1.5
